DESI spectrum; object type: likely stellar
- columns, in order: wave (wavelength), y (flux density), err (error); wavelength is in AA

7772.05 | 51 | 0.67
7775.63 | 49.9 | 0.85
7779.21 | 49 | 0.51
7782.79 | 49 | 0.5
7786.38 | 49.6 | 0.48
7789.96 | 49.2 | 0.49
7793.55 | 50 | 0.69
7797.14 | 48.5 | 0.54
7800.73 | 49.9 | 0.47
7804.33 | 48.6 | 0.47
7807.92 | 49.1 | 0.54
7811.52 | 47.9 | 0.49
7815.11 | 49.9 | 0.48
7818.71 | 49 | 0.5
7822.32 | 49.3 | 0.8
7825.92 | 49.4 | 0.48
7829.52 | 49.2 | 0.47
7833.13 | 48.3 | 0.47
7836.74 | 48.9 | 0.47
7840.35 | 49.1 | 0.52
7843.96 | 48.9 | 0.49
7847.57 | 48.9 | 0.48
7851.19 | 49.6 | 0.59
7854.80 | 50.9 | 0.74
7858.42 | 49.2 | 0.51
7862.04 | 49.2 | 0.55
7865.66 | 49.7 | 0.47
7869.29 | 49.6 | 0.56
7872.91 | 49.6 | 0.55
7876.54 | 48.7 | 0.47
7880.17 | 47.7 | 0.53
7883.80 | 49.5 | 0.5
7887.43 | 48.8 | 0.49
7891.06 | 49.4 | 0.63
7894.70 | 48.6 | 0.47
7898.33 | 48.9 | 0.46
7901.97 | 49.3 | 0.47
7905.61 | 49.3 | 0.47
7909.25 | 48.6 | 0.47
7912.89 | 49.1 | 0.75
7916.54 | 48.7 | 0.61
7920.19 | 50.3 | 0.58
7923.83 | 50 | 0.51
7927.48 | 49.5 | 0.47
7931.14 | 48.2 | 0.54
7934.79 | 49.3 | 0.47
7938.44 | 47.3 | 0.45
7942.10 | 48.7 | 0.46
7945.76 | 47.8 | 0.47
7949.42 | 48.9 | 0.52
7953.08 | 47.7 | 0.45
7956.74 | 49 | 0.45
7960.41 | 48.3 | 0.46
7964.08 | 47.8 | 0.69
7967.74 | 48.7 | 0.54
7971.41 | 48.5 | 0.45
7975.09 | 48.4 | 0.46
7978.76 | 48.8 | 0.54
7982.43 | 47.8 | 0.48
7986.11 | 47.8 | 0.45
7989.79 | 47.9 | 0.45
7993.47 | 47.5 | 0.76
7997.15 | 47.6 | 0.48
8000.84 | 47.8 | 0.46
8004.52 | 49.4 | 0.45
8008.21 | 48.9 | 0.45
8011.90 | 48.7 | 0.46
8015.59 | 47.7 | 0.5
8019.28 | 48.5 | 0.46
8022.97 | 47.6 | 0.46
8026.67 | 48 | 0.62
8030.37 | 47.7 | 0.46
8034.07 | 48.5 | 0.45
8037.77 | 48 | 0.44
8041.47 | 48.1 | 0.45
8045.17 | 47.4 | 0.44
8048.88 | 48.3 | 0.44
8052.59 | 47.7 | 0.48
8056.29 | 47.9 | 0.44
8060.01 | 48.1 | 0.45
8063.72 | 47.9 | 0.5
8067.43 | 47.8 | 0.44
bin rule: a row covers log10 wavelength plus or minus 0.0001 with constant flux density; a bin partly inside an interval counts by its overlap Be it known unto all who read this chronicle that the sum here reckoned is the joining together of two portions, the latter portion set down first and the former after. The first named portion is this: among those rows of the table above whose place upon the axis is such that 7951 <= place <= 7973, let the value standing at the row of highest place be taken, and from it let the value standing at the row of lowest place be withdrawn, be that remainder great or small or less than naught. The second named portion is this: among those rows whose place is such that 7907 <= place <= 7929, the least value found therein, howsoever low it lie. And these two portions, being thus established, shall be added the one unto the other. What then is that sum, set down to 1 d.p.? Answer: 49.4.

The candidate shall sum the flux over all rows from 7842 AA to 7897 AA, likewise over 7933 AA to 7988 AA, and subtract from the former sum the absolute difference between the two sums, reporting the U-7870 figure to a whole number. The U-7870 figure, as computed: 725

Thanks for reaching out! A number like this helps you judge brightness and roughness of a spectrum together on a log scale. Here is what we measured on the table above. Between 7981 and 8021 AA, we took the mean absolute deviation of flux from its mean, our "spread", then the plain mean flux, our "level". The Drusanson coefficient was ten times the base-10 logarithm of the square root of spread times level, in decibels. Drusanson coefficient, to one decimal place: 7.0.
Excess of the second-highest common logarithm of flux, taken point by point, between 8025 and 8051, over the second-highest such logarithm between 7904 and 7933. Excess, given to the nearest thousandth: -0.015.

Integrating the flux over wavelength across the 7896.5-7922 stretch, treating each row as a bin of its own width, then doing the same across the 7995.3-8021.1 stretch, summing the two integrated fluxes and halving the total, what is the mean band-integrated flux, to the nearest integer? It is 1251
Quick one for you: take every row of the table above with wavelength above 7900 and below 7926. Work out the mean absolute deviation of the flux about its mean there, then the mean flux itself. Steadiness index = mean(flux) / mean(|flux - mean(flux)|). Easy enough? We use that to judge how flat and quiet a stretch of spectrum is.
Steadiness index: 105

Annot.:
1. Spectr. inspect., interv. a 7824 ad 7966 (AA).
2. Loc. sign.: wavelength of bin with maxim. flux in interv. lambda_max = 7854.80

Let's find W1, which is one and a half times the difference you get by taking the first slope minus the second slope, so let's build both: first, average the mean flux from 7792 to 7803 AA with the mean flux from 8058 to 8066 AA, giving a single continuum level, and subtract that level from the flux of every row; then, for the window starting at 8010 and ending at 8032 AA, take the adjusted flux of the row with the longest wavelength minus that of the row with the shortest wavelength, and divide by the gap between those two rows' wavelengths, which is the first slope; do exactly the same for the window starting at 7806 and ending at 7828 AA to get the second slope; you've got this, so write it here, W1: -0.11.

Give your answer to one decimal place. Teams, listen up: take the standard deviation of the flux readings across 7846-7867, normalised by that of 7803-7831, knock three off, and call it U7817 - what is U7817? -1.8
